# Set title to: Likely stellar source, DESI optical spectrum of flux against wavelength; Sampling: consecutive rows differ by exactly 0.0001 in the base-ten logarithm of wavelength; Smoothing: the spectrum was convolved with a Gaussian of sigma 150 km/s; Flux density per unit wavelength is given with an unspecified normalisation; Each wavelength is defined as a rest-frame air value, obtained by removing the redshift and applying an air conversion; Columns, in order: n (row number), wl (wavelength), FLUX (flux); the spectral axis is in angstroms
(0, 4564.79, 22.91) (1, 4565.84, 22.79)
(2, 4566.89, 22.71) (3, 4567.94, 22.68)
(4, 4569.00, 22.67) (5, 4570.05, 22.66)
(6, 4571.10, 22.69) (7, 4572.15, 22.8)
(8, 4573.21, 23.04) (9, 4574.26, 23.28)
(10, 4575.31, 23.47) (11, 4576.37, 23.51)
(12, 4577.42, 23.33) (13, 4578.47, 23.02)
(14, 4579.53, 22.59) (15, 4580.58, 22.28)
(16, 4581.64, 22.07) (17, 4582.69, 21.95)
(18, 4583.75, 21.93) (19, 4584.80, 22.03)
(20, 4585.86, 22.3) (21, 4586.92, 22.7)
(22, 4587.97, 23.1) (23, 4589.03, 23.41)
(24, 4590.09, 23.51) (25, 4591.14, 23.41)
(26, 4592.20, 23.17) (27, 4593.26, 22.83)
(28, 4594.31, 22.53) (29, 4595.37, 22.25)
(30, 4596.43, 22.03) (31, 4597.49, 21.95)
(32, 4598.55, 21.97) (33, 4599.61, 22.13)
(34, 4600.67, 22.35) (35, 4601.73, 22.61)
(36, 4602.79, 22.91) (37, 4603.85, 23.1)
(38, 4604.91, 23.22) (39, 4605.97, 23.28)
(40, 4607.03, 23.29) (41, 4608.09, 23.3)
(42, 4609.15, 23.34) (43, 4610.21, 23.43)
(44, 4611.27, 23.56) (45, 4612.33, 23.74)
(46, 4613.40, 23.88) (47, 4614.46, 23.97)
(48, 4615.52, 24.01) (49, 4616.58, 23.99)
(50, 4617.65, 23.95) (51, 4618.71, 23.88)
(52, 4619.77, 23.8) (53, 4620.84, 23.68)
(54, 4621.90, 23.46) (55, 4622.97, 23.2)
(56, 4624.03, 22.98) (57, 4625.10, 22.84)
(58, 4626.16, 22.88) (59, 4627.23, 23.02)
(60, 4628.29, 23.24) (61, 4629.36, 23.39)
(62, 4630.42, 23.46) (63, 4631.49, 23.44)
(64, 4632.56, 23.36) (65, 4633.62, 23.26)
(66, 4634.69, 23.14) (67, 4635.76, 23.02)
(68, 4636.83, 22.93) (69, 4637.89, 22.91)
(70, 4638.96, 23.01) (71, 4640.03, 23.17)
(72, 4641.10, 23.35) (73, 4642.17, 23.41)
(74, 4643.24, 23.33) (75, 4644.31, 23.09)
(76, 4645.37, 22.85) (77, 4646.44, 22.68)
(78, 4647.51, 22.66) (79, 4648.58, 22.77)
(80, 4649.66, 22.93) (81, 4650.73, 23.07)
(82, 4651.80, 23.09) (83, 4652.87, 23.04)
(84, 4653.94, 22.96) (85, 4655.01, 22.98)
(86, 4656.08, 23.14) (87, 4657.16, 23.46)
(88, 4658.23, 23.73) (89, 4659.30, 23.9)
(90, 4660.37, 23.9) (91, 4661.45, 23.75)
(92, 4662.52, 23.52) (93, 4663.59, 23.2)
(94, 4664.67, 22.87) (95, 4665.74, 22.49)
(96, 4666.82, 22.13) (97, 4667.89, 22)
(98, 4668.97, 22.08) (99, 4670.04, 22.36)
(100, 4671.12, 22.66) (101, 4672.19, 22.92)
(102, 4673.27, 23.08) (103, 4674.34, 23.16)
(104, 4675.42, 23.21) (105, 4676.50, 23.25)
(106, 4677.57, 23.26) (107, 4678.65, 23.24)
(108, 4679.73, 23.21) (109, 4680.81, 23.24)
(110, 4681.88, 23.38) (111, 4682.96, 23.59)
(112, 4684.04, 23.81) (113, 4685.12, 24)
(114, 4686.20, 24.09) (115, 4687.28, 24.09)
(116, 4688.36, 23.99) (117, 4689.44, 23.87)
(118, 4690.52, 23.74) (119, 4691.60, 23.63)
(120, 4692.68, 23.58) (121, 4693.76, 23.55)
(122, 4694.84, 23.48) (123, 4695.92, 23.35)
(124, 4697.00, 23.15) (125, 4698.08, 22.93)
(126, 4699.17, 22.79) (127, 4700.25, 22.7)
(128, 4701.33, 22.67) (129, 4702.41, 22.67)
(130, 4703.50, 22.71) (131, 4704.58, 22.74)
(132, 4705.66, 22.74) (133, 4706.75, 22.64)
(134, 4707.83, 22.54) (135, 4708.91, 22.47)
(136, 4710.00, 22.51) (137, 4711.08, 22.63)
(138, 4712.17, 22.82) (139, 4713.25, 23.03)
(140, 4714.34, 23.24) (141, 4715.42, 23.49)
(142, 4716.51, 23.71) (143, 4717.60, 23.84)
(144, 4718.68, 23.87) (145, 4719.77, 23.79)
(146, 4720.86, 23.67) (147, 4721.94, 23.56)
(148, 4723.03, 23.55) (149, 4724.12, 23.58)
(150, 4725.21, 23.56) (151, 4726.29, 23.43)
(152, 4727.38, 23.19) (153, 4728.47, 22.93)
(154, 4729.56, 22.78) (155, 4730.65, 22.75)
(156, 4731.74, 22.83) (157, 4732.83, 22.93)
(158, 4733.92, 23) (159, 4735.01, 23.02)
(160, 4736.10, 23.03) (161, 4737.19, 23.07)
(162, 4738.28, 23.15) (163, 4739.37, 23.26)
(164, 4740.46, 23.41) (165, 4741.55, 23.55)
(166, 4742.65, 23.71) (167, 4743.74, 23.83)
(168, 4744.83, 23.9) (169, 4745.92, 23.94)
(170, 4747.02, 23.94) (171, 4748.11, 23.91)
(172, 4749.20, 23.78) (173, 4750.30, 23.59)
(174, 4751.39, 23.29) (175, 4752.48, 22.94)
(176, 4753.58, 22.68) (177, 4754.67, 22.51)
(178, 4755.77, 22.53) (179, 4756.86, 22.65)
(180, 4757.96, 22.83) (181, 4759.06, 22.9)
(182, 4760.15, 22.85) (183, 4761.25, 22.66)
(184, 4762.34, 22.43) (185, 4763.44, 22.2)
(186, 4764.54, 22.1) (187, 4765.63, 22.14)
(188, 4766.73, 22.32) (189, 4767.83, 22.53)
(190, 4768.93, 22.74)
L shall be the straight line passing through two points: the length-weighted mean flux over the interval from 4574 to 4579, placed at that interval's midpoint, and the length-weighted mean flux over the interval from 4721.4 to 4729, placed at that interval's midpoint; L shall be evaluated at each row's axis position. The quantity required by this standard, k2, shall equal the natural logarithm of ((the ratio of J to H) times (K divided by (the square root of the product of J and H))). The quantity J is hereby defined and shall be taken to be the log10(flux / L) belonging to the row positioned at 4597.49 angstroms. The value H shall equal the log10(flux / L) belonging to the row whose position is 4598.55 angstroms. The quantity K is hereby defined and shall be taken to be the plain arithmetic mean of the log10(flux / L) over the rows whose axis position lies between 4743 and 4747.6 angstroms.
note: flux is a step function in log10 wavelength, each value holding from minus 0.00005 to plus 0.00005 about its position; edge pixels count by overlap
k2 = -1.1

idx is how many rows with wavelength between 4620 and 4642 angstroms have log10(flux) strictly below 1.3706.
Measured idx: 19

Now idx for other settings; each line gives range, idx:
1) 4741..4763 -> 11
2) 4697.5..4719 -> 16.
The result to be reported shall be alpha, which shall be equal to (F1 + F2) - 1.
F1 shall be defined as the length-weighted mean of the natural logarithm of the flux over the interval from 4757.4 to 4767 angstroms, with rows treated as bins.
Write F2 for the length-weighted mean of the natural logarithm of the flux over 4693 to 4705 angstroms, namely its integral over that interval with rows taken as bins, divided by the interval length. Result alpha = 5.25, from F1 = 3.113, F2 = 3.14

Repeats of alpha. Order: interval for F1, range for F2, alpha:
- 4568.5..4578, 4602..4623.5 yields 5.30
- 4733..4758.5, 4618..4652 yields 5.29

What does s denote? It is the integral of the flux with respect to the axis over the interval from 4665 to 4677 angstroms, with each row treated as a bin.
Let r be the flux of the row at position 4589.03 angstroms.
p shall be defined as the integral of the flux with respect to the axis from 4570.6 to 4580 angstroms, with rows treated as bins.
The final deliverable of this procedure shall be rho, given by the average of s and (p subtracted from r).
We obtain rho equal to 39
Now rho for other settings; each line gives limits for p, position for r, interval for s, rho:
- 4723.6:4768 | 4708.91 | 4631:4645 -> -339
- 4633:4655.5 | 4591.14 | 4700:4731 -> 111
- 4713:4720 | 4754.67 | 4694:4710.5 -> 117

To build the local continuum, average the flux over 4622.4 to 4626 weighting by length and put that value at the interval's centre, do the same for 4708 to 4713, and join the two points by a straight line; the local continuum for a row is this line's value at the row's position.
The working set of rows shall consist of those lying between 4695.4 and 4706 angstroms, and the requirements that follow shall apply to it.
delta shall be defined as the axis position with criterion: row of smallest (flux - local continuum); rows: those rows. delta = 4701.33 angstroms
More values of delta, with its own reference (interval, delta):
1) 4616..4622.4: 4621.90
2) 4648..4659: 4648.58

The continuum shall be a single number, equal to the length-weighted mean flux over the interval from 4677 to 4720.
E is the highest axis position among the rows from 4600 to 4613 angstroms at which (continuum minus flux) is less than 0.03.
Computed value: 4612.33 angstroms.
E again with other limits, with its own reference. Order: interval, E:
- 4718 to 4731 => 4726.29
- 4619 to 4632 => 4631.49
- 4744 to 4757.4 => 4751.39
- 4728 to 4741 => 4740.46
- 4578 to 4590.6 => 4590.09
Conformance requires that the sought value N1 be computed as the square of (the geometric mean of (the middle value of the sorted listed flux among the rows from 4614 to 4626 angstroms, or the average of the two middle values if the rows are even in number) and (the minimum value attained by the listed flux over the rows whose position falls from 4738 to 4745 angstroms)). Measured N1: 551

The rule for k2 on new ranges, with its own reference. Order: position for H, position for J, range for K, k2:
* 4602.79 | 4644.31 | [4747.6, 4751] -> -0.5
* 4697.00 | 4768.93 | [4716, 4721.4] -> 0.9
